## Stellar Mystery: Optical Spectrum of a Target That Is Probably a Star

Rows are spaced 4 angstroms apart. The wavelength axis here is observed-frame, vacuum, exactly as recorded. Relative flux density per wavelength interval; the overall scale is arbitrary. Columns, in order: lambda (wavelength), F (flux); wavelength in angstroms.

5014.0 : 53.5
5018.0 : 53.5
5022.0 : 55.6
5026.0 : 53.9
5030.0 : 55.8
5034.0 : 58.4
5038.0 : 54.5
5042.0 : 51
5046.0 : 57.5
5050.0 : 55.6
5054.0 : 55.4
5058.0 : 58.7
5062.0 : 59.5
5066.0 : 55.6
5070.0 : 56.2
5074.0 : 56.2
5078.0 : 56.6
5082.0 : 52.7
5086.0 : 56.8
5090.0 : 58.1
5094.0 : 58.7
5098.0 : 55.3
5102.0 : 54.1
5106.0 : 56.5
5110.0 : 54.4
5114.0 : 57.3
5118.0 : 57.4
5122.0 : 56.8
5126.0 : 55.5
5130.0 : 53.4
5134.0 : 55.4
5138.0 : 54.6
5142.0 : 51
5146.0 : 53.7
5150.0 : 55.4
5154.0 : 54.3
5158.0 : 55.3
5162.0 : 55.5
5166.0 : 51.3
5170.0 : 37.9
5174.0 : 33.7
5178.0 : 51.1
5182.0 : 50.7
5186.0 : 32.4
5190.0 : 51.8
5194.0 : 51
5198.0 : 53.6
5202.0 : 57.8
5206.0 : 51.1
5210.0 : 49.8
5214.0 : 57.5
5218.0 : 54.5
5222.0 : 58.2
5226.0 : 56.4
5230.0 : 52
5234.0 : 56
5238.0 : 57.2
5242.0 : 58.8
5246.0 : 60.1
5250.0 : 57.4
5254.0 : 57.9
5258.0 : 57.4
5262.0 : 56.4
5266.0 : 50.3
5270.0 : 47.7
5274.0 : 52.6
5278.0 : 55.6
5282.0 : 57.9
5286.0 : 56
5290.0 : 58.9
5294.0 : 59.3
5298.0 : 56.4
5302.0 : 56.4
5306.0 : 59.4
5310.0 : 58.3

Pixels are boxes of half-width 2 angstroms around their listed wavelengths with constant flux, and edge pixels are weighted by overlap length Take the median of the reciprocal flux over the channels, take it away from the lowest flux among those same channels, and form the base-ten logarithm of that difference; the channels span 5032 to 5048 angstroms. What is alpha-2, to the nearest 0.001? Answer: 1.707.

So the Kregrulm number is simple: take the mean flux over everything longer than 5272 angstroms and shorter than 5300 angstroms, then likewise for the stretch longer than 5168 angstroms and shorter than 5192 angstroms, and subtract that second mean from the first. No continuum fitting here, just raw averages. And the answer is 14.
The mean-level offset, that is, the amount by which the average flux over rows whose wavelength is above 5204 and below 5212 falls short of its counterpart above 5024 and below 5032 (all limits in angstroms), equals 4.4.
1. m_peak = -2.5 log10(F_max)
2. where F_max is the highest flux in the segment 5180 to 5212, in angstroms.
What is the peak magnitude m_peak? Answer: -4.40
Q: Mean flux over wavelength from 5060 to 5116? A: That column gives 56.3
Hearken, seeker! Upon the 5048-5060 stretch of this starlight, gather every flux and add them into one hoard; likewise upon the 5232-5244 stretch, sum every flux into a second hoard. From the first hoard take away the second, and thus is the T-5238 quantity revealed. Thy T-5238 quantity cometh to -2.3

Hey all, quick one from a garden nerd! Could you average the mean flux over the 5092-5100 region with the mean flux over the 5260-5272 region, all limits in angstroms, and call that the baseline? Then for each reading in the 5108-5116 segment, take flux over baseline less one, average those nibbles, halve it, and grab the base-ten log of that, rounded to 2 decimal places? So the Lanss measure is -1.83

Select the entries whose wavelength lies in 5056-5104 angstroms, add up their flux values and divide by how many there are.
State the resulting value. 56.5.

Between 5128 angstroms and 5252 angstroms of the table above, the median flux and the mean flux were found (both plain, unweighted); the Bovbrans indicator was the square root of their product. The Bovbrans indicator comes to 53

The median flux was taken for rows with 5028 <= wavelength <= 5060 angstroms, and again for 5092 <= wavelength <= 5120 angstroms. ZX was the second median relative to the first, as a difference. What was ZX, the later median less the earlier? 0.80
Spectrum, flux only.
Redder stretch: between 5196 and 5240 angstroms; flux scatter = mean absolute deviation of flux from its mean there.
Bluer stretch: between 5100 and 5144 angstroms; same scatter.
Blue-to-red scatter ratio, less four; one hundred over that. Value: -29.4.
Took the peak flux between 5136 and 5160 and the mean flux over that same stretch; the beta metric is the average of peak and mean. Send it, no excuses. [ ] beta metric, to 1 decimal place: 54.7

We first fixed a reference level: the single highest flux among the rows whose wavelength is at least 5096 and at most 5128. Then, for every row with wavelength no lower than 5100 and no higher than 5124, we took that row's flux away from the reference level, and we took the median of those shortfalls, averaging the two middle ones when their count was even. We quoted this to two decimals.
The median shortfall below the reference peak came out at 0.75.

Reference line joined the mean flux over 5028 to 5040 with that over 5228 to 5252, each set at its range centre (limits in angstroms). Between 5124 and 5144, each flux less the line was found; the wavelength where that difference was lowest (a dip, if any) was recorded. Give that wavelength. 5142.0 angstroms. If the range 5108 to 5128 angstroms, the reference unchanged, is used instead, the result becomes 5110.0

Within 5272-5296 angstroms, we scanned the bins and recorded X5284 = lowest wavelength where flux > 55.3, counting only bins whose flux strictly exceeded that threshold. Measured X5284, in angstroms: 5278.0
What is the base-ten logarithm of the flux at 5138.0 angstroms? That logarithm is 1.74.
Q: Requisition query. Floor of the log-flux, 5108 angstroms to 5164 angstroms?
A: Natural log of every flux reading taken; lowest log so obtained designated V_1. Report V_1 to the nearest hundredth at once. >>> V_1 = 3.93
